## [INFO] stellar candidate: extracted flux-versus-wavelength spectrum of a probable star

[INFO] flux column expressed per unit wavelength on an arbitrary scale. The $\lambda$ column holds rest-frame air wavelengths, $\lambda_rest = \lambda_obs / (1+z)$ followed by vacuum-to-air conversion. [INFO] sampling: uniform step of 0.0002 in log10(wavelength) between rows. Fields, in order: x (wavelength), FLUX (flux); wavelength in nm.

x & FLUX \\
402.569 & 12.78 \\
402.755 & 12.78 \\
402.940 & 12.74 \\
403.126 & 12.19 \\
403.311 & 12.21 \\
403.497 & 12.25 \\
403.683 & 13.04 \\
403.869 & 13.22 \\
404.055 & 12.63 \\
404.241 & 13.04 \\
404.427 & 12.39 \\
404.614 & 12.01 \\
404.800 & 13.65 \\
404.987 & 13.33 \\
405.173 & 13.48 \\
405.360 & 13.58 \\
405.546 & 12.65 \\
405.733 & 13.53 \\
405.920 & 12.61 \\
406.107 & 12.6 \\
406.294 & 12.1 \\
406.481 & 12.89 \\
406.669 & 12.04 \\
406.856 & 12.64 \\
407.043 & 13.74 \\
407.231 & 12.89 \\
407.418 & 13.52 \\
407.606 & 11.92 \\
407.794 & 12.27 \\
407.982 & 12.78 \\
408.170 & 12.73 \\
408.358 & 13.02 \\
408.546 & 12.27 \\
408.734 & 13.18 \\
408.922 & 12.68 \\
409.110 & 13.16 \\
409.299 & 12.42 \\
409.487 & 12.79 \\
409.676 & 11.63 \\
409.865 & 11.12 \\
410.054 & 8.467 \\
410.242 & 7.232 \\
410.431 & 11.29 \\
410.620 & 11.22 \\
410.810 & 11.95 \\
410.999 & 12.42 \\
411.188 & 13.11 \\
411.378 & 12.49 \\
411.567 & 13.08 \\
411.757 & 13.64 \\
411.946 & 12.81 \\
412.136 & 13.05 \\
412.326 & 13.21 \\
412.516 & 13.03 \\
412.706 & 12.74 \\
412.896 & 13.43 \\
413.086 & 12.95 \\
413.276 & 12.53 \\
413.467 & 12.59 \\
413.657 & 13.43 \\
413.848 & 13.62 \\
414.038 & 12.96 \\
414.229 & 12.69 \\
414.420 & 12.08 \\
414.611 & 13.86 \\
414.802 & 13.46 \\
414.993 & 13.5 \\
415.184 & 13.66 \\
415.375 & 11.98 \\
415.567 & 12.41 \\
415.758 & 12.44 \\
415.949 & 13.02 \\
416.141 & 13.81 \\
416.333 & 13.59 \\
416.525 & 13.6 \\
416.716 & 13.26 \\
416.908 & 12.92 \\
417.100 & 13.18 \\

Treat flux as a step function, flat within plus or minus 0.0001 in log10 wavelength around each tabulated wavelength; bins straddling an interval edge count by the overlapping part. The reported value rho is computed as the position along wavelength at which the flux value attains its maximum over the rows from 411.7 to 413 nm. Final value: 411.757 nm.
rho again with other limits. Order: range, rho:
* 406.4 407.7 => 407.043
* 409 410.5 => 409.110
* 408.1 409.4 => 408.734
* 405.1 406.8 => 405.360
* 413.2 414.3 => 413.848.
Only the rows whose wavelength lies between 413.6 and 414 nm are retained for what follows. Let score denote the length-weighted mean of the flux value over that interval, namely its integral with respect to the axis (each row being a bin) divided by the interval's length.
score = 13.5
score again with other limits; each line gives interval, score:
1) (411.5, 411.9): 13.3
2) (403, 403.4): 12.3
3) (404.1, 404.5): 12.7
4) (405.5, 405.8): 13.1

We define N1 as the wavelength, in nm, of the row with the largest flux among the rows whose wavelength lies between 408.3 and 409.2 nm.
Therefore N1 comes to 408.734 nm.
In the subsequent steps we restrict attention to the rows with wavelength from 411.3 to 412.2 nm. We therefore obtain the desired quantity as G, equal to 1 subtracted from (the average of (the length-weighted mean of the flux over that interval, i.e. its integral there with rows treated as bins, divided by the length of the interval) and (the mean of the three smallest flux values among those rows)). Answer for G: 11.9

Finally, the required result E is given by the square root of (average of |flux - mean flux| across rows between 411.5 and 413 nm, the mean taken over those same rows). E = 0.48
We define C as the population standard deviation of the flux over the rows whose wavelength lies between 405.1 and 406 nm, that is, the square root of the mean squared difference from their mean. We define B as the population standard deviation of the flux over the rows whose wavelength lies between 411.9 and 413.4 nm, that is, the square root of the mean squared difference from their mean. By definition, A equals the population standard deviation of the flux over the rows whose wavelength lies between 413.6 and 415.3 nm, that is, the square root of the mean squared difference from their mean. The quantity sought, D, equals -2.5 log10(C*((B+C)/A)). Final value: 0.6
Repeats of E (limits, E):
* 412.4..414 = 0.58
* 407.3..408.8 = 0.65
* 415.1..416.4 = 0.78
